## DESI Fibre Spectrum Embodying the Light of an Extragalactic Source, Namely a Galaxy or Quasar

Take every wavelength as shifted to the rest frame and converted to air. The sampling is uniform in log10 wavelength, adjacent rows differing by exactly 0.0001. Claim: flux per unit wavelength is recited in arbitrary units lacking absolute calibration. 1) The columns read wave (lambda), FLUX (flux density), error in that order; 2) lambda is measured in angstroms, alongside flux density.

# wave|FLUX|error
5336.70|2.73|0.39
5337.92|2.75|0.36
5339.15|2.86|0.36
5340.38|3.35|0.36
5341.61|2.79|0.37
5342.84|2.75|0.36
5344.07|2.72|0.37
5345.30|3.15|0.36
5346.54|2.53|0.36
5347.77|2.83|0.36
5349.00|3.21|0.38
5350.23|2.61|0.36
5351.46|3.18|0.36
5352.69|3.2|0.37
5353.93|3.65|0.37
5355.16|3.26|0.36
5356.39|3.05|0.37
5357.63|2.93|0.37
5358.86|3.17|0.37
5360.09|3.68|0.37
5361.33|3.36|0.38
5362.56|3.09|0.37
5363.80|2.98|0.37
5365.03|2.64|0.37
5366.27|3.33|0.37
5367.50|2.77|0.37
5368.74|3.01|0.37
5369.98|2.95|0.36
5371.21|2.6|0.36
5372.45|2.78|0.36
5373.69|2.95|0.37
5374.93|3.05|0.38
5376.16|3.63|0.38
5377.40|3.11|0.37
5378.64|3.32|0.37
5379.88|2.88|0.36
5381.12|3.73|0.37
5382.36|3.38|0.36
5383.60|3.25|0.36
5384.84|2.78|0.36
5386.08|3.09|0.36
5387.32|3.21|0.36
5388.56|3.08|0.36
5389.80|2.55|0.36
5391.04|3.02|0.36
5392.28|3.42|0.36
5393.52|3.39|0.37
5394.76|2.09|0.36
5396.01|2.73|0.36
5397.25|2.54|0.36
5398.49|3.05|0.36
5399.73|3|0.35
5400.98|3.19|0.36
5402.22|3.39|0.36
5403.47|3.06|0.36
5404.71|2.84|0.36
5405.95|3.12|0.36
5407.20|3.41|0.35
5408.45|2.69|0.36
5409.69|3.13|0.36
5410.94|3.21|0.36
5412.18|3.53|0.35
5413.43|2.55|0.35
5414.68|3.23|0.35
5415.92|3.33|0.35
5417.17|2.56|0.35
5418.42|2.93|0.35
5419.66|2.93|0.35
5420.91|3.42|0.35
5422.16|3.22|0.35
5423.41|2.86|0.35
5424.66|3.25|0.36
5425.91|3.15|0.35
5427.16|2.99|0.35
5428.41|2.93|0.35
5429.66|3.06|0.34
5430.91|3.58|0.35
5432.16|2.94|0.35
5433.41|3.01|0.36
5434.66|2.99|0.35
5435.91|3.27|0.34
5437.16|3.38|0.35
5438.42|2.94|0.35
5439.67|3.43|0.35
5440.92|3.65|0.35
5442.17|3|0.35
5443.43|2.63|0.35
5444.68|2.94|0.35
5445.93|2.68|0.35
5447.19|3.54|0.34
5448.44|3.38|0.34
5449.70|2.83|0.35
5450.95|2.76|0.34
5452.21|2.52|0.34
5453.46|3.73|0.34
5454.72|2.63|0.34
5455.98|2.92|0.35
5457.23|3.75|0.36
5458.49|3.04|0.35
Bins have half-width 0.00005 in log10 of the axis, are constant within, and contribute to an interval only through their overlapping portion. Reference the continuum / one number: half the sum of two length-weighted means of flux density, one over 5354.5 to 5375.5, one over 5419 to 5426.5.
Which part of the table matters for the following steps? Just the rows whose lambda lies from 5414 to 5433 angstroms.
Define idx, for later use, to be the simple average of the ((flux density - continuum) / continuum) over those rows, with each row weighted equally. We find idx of 0.002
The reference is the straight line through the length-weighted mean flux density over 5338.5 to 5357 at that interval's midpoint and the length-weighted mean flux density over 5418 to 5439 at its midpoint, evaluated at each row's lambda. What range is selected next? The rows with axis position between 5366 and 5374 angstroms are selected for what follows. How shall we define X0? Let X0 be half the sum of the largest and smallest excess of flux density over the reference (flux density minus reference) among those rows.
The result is -0.07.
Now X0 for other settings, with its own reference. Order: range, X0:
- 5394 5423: -0.27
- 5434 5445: 0.01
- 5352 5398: -0.15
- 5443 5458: -0.01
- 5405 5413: 0.02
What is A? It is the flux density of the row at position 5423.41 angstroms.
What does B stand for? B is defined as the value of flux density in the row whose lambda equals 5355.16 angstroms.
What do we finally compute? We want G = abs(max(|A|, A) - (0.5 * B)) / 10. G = 0.123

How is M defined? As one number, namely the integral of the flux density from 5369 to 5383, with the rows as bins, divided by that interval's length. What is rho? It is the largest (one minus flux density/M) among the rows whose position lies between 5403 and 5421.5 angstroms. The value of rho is 0.18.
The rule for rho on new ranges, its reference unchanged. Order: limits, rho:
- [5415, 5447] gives 0.18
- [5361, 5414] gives 0.33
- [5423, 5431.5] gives 0.08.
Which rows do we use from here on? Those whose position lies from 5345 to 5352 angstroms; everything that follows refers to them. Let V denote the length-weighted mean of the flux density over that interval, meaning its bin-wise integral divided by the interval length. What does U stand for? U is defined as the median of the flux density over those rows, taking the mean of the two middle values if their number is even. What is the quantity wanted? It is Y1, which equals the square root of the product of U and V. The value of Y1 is 2.95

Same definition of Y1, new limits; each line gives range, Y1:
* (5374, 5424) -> 3.09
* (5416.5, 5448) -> 3.05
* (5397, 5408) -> 3.07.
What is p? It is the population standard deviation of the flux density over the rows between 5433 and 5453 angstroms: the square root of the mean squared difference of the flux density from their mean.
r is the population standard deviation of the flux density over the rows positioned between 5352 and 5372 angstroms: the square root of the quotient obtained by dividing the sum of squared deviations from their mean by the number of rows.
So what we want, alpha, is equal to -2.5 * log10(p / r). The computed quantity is -0.11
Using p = 0.33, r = 0.301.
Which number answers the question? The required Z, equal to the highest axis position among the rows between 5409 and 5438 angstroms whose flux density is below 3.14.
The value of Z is 5434.66 angstroms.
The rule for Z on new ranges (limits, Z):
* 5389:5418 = 5417.17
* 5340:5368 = 5367.50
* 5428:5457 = 5455.98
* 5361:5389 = 5388.56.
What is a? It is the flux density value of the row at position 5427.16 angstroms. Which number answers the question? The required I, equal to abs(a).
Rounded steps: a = 2.99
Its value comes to 3.0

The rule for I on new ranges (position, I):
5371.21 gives 2.6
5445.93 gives 2.7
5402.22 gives 3.4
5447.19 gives 3.5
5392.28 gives 3.4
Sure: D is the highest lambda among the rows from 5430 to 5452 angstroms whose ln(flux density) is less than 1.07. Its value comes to 5450.95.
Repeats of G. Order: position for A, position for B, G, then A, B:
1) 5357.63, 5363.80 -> 0.144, 2.93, 2.98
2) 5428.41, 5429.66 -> 0.140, 2.93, 3.06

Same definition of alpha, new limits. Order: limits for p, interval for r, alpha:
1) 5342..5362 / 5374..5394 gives -0.11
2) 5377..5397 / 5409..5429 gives -0.39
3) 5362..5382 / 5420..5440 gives -0.41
